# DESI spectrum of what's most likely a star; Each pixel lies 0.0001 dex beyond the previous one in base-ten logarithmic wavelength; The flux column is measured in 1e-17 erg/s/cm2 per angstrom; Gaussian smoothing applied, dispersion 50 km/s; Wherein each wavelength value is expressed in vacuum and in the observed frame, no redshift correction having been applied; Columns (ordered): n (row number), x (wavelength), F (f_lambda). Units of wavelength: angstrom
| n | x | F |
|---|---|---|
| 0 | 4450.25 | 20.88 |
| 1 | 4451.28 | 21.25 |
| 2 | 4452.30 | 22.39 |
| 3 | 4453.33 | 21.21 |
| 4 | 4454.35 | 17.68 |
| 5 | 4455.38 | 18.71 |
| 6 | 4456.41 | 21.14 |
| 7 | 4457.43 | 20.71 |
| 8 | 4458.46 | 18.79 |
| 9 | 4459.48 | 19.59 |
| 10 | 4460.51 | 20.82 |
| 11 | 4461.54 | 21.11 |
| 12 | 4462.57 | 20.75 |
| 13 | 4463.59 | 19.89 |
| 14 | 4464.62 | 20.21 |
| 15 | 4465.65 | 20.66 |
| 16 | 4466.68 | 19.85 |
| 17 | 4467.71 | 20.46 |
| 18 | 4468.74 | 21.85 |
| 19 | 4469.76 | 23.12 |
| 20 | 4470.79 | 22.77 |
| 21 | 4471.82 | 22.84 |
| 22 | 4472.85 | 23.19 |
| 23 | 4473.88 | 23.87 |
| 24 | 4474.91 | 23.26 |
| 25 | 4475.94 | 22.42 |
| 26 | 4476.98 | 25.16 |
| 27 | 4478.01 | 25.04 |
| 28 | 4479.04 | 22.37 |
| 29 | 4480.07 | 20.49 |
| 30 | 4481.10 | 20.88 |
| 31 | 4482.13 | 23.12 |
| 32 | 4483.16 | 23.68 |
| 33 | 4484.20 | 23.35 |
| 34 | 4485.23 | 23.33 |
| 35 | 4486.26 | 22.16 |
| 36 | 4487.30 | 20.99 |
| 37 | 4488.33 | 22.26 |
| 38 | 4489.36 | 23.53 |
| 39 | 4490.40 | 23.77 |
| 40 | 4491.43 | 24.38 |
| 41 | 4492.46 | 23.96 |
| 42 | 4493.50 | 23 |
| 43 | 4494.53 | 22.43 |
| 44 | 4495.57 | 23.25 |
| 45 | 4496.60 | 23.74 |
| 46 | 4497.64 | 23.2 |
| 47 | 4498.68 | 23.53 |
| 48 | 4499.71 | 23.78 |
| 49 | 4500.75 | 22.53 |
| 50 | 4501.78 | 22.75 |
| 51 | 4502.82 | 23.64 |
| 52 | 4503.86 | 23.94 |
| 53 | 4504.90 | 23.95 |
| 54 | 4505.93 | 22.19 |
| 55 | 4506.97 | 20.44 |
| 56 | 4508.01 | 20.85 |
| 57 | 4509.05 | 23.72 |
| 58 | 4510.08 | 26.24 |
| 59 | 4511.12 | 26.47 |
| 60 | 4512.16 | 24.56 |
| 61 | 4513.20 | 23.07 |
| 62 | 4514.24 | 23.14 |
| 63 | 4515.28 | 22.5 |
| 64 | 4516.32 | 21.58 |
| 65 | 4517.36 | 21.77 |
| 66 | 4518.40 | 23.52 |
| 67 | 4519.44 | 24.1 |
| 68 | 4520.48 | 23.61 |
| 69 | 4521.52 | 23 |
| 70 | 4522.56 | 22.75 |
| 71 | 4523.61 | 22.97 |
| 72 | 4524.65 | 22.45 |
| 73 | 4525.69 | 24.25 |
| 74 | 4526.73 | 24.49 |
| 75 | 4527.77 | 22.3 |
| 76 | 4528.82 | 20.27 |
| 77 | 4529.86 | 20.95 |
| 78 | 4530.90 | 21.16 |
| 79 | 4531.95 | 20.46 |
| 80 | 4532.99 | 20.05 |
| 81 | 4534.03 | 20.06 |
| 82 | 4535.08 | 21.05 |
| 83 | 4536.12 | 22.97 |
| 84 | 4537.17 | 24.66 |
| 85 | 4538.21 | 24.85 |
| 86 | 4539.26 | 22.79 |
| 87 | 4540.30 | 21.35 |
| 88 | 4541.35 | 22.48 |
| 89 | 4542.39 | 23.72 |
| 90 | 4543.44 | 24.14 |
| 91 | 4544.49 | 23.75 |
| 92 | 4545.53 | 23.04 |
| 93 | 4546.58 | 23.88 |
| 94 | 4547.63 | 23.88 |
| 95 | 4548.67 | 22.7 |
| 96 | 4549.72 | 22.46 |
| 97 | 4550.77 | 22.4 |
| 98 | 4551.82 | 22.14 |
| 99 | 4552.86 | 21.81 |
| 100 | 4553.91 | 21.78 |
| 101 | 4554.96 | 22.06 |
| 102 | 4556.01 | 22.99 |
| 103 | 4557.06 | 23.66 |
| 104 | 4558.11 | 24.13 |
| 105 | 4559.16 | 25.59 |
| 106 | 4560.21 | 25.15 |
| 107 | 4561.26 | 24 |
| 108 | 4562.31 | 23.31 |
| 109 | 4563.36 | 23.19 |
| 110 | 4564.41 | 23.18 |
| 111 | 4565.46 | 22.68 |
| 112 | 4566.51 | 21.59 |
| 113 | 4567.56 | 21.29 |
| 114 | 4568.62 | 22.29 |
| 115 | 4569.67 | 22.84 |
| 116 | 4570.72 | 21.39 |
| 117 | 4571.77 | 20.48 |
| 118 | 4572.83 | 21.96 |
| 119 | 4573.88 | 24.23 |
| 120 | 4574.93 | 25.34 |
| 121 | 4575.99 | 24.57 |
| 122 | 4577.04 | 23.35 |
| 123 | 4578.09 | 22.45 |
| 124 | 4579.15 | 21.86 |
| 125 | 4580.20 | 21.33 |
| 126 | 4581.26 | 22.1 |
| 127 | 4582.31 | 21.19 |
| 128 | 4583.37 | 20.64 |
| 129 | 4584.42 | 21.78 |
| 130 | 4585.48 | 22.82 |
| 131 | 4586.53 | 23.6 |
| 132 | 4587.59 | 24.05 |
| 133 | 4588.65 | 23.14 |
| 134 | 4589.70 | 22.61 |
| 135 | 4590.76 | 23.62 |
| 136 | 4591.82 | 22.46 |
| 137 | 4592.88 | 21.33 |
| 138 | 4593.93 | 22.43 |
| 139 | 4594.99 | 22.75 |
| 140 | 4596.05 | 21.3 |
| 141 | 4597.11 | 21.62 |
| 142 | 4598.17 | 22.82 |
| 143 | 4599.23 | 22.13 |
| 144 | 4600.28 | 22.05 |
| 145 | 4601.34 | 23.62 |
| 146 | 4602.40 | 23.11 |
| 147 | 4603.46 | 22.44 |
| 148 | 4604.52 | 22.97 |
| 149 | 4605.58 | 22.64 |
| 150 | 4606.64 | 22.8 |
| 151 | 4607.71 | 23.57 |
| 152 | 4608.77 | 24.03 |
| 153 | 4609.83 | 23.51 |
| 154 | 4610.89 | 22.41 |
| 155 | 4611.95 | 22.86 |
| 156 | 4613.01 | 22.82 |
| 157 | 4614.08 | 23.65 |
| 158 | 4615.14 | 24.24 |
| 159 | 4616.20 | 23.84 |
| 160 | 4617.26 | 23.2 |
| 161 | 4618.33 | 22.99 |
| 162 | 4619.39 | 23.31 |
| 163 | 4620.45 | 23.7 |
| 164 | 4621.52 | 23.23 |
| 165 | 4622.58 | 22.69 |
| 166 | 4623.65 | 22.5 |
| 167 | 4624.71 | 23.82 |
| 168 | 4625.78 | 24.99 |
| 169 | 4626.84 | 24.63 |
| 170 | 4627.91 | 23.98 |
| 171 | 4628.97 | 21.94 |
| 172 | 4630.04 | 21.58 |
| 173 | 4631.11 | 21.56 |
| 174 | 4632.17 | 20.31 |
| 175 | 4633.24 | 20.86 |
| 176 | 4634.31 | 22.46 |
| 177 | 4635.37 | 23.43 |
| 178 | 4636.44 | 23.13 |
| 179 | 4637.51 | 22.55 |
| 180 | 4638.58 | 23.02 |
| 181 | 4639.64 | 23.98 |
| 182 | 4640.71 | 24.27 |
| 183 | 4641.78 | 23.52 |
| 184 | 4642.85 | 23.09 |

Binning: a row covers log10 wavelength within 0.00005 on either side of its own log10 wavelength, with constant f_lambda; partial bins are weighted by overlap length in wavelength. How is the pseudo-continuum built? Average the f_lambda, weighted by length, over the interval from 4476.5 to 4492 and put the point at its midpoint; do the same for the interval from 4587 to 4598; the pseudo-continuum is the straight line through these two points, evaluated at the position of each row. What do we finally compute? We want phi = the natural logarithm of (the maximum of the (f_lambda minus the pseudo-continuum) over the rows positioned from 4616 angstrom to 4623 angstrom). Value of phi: 0.34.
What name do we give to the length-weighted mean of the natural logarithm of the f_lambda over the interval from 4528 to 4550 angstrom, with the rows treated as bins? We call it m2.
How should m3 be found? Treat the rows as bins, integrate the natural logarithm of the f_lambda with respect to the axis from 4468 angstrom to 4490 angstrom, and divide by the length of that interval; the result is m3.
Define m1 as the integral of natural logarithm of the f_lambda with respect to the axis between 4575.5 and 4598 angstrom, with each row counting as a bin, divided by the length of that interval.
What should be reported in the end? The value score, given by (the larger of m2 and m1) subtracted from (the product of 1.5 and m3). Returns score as 1.58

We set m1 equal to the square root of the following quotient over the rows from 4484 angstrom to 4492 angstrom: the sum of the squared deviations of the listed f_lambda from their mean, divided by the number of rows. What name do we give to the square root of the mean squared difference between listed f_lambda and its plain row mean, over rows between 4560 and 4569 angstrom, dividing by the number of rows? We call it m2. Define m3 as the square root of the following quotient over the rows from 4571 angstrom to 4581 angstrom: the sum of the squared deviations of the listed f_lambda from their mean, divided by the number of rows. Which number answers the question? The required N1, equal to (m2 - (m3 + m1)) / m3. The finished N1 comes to -0.9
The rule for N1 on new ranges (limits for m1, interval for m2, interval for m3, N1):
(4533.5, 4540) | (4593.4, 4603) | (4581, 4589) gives -1.9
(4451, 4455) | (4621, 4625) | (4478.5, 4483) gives -2.2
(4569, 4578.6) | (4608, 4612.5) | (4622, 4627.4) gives -1.9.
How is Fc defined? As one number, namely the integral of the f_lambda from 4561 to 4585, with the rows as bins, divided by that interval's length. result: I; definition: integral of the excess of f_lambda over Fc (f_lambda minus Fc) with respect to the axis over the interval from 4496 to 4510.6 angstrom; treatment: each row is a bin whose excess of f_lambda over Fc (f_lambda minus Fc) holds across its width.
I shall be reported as 10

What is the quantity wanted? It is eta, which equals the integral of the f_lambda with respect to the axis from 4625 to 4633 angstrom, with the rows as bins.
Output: 181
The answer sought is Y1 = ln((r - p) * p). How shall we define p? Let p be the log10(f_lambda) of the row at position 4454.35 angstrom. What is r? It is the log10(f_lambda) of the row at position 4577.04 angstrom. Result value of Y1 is -1.9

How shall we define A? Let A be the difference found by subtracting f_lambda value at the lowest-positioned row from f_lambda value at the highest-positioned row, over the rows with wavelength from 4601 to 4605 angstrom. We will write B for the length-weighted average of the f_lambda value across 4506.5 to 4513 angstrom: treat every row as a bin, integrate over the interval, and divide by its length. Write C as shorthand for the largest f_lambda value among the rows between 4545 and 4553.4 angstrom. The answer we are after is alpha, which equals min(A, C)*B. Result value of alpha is -15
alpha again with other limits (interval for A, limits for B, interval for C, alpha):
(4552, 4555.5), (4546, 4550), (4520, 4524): 6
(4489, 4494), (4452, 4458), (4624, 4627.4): -11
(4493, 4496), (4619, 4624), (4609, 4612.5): 6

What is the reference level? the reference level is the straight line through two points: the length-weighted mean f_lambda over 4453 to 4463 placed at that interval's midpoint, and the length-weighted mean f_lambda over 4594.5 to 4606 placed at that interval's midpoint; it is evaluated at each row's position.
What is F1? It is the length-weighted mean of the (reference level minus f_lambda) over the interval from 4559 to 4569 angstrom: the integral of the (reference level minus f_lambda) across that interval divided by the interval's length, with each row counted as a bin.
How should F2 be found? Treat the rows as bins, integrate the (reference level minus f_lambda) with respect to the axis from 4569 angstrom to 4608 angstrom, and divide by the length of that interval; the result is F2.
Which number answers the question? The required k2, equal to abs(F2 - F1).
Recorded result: 1.0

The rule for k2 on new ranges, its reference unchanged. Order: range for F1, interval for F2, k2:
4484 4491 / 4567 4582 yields 1.8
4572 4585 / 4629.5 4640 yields 1.2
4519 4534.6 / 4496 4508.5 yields 1.1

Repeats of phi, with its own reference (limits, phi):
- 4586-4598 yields 0.41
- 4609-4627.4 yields 0.96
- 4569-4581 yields 1.01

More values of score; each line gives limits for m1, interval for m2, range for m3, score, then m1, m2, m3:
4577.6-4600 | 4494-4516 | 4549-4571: 1.55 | 3.10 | 3.15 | 3.13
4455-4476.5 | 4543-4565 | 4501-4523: 1.57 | 3.05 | 3.15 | 3.14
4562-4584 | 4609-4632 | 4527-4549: 1.52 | 3.11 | 3.14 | 3.11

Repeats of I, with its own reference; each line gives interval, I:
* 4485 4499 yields 9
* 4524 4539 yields -5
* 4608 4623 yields 13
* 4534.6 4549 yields 11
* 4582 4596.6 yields -1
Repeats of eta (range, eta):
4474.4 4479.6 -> 123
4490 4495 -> 118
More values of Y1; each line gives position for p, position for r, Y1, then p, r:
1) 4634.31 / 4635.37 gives -3.7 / 1.35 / 1.37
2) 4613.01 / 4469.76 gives -4.9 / 1.36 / 1.36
